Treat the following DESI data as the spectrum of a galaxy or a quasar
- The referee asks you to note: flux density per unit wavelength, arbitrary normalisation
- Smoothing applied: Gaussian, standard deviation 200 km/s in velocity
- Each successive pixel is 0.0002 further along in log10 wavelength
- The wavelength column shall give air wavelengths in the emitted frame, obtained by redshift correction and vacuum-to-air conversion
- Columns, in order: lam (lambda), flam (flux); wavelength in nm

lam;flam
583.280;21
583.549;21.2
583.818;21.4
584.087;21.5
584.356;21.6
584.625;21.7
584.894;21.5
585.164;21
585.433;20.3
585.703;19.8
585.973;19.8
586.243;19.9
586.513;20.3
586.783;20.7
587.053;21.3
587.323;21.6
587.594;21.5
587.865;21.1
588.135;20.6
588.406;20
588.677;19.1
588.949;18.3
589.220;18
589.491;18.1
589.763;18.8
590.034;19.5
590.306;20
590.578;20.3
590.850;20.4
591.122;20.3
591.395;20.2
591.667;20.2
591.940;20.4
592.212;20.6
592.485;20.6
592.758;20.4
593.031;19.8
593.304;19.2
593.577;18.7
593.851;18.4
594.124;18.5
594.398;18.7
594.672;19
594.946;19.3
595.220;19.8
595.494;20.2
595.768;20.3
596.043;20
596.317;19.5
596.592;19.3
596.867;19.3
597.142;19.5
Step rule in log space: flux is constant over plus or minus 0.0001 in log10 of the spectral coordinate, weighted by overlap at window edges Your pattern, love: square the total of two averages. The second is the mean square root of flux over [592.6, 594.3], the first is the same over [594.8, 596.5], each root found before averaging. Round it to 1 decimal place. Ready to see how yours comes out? 78.0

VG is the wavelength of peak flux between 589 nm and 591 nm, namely 590.850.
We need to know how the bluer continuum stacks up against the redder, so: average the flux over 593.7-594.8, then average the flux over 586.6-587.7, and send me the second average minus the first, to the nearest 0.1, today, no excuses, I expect 2.6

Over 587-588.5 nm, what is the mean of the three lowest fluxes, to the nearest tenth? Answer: 20.6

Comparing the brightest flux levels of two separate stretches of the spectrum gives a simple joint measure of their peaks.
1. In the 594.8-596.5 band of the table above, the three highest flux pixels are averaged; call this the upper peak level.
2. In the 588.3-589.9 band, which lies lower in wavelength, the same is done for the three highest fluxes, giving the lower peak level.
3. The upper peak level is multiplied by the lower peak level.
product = 389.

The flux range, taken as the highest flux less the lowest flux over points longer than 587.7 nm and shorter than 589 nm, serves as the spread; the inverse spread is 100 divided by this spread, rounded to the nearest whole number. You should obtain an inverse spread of 36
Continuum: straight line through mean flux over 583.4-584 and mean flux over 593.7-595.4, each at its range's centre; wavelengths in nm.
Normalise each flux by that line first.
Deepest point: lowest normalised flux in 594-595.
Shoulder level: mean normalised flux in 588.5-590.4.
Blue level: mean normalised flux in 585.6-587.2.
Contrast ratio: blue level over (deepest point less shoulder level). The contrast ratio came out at 31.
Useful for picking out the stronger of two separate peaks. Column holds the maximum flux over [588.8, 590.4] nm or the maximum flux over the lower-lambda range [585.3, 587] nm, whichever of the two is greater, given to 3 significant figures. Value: 20.7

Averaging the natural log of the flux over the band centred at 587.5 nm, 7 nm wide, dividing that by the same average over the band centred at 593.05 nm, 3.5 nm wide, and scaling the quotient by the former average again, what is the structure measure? 3.040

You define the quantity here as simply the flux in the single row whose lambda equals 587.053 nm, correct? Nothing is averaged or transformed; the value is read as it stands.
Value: 21.3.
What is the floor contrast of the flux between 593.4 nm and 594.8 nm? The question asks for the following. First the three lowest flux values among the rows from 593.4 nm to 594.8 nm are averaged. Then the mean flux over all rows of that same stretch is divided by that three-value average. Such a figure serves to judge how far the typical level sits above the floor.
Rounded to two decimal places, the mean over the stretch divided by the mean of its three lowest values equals 1.01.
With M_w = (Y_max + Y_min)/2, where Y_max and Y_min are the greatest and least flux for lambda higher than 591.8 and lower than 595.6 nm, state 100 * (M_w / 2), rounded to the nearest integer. 975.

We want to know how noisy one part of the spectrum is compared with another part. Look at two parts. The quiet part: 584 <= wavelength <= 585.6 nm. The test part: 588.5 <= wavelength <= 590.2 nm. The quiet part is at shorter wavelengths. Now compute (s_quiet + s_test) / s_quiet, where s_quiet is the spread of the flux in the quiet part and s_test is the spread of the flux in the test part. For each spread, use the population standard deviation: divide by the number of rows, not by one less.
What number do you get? 2.13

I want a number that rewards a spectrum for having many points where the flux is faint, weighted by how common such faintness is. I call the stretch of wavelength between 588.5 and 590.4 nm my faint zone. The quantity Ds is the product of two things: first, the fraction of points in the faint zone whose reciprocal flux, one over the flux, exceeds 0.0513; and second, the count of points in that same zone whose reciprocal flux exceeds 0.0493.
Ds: 5.0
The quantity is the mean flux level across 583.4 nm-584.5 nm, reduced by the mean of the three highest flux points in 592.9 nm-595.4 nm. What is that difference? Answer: 1.8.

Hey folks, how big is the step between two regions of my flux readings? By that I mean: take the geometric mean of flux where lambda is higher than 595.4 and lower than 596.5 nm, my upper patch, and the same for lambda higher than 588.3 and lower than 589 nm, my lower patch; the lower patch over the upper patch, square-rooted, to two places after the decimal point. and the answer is 0.98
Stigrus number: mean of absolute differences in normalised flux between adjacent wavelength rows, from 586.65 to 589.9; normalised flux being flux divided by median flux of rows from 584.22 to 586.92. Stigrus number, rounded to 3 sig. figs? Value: 0.0235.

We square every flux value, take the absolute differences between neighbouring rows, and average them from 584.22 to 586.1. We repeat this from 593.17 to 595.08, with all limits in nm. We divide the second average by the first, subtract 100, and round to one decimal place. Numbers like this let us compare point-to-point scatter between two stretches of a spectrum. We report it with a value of -99.2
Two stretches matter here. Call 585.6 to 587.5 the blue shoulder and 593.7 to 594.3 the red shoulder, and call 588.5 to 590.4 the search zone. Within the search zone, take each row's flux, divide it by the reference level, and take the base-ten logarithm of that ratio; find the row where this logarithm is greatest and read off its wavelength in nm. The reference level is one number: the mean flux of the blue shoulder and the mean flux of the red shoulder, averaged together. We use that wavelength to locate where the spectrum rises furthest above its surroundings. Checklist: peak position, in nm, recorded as 590.306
